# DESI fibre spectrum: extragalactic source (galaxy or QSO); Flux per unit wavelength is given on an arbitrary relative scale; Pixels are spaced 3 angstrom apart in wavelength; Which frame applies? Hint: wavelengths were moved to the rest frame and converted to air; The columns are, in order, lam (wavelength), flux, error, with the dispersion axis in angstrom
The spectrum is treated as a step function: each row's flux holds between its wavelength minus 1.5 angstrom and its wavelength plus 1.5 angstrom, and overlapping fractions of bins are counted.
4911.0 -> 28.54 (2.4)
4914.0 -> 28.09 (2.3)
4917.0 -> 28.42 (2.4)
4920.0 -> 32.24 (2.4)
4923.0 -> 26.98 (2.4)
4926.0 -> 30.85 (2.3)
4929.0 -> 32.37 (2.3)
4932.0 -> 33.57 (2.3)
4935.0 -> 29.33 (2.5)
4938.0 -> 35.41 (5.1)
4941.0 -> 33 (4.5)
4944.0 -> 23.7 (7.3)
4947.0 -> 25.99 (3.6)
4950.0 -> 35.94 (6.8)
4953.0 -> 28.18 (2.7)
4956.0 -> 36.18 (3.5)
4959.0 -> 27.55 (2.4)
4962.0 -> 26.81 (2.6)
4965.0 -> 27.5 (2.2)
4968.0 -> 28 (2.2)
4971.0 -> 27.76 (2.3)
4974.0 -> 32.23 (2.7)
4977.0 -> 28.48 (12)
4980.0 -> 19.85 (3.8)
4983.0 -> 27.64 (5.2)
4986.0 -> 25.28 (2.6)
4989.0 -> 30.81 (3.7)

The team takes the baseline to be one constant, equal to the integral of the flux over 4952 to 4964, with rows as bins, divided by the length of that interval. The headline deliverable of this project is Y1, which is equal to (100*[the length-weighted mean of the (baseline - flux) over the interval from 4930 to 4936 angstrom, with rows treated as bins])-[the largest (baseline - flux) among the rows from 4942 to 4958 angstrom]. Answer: -211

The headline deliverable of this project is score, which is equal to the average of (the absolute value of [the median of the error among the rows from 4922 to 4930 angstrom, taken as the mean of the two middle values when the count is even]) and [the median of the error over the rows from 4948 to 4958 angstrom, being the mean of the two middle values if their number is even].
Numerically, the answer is 2.9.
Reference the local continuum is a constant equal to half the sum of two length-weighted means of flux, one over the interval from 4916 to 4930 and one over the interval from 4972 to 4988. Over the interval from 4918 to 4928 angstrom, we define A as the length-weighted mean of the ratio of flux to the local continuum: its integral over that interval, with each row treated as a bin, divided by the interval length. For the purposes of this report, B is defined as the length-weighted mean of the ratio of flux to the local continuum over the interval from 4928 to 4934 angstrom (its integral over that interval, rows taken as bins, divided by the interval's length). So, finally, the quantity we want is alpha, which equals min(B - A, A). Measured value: 0.09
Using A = 1.05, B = 1.15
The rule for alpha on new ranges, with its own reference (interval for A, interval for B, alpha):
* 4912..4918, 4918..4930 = 0.08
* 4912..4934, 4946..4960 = 0.03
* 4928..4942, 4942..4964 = -0.12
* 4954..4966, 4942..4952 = -0.03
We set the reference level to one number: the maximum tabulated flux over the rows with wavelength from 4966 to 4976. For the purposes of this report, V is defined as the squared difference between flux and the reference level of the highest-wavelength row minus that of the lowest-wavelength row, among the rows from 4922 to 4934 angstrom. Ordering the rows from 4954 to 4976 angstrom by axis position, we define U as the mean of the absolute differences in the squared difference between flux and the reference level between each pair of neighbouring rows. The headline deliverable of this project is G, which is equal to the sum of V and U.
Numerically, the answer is -18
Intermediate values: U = 8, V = -26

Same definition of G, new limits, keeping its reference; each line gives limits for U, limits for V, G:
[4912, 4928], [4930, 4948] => 55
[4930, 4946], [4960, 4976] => -7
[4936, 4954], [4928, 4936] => 37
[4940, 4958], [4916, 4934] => 14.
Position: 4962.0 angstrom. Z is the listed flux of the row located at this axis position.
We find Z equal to 26.81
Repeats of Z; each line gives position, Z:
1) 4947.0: 25.99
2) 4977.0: 28.48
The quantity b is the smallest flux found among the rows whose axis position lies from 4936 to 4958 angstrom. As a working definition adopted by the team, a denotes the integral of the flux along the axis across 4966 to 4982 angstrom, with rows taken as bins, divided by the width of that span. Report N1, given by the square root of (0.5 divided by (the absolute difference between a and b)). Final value 0.37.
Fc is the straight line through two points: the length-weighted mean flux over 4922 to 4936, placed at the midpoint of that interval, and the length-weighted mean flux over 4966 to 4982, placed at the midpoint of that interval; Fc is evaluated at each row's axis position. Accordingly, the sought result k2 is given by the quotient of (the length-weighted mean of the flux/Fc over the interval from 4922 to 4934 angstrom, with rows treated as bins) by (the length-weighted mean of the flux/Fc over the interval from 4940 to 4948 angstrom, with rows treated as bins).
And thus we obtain 1.09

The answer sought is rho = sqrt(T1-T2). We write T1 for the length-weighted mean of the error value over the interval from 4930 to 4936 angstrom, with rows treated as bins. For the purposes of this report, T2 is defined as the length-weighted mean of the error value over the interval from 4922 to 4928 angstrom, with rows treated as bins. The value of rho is 0.2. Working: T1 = 2.4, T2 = 2.3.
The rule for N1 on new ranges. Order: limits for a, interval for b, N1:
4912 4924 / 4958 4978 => 0.48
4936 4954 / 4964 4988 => 0.22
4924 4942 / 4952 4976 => 0.30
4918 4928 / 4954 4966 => 0.39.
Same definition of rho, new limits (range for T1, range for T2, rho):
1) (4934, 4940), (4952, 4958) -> 0.9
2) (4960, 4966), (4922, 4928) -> 0.3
